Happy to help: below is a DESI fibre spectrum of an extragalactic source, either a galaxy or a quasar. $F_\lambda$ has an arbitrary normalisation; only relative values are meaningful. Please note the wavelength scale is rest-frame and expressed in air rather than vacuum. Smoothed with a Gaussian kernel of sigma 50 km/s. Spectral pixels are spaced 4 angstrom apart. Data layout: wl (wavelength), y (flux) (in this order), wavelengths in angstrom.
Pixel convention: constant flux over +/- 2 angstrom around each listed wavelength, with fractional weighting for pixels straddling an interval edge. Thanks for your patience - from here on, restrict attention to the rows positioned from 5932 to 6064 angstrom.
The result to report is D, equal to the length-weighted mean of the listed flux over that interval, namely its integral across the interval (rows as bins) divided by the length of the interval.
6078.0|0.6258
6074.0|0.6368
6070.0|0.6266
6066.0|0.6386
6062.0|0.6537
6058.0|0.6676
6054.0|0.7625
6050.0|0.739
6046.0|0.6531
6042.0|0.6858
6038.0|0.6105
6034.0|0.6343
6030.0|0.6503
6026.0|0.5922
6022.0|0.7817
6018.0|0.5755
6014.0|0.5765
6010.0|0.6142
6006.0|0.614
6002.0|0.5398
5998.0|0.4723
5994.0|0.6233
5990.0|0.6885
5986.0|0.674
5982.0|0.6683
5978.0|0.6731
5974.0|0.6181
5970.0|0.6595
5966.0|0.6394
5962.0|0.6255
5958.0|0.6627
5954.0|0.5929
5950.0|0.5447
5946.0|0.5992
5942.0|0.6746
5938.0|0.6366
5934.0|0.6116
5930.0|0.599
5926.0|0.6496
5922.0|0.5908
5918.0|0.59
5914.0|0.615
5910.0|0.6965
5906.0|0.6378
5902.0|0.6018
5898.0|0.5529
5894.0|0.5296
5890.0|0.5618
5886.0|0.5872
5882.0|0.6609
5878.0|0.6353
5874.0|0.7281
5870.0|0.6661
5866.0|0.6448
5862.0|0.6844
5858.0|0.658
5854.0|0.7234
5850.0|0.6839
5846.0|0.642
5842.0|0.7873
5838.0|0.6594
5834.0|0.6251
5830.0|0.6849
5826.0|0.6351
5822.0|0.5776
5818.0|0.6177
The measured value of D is 0.637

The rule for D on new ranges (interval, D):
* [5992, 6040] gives 0.607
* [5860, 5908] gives 0.624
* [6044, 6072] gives 0.677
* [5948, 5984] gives 0.632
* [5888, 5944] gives 0.611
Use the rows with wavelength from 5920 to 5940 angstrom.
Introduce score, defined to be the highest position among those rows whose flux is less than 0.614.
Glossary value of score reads 5934.0 angstrom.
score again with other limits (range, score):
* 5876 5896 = 5894.0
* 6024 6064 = 6038.0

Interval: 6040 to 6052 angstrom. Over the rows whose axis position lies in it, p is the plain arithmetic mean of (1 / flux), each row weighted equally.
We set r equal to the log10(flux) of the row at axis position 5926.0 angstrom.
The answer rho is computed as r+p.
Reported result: 1.26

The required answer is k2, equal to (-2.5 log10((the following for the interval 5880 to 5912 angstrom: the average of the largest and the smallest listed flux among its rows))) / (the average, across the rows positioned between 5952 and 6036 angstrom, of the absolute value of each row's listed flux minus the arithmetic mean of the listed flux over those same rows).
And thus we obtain 12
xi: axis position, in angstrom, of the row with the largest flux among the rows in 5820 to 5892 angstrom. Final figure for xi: 5842.0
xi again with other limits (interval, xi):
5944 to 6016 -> 5990.0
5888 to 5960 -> 5910.0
